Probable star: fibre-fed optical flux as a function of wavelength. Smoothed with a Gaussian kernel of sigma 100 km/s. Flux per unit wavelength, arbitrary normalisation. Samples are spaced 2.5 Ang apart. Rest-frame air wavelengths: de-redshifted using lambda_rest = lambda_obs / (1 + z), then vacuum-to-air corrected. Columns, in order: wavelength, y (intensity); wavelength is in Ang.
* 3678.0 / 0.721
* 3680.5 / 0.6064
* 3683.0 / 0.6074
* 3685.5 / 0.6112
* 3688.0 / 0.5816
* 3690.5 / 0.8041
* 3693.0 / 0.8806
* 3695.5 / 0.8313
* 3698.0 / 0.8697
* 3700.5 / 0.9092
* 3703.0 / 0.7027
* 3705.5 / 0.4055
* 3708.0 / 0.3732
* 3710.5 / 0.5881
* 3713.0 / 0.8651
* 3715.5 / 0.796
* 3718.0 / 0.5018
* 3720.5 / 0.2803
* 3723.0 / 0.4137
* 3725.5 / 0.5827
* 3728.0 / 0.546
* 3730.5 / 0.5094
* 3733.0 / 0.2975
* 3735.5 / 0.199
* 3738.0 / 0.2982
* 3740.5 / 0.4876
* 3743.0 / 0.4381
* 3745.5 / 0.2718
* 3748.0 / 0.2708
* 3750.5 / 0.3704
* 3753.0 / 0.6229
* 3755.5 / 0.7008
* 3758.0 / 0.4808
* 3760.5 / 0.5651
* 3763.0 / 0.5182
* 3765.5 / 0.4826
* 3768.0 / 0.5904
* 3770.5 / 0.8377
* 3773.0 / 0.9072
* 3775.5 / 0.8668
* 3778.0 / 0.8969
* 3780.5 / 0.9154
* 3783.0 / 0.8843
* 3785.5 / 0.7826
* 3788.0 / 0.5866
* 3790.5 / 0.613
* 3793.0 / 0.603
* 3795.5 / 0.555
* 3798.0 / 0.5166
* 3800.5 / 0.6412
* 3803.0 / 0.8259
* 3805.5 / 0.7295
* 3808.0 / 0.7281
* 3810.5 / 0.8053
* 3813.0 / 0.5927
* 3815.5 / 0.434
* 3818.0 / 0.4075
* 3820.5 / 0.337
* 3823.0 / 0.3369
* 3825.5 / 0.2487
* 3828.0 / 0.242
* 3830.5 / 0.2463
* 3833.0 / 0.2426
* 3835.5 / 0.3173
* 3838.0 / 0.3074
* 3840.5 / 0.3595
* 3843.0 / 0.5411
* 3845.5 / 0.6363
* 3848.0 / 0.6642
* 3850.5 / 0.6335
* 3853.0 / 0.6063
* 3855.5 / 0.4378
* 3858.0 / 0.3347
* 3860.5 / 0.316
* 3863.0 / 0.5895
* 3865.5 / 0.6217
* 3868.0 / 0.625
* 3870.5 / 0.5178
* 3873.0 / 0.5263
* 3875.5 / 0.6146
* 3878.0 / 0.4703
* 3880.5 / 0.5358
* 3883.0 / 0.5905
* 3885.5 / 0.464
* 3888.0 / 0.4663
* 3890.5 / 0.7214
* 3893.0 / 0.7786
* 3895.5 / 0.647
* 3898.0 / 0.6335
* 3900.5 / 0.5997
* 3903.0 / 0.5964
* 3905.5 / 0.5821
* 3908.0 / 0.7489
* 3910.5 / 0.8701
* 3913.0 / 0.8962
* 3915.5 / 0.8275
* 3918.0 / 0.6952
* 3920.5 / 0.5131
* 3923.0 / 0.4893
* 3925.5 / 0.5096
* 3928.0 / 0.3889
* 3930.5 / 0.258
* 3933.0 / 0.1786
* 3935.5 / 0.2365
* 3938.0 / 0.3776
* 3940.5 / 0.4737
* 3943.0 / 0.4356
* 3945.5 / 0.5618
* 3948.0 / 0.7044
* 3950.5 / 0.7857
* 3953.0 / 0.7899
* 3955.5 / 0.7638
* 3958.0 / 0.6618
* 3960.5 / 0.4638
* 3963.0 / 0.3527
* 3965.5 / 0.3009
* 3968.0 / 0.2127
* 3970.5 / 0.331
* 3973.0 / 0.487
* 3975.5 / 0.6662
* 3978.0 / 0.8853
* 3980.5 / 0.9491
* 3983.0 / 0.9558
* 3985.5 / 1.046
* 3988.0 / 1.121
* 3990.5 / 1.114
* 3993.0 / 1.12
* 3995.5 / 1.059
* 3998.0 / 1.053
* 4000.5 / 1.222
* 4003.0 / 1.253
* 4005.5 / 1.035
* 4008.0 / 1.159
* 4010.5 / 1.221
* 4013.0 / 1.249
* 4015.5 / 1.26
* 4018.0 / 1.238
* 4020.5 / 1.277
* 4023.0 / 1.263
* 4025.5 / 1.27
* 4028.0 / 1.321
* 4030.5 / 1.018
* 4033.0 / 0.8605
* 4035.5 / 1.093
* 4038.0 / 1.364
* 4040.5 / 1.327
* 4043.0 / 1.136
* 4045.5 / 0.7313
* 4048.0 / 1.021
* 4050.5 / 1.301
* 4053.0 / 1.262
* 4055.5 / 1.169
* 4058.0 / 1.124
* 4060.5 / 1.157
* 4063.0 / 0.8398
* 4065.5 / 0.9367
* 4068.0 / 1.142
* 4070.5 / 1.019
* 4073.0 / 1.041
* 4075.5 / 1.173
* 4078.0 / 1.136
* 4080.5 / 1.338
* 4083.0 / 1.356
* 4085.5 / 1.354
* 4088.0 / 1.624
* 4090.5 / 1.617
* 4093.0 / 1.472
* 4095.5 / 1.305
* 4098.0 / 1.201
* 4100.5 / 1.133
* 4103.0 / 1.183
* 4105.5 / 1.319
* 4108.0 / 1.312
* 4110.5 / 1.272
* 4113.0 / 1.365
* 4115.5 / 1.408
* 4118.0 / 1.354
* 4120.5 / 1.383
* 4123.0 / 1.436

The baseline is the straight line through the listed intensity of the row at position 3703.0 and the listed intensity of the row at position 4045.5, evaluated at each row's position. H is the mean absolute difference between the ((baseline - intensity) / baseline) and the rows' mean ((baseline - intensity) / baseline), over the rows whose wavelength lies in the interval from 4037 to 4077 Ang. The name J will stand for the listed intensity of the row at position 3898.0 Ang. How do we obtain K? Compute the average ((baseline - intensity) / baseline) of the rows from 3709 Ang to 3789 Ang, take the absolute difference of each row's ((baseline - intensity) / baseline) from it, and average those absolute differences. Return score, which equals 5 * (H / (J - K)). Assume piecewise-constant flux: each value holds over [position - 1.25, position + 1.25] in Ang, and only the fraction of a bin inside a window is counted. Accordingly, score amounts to 2.4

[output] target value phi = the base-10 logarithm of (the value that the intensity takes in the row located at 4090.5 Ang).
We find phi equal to 0.2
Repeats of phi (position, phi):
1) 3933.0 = -0.7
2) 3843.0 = -0.3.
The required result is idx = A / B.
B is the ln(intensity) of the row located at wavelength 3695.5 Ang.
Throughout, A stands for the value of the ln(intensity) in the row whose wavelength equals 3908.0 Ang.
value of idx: 2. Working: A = -0.3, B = -0.2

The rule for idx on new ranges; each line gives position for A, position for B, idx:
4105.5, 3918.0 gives -1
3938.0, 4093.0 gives -3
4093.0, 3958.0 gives -1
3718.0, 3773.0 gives 7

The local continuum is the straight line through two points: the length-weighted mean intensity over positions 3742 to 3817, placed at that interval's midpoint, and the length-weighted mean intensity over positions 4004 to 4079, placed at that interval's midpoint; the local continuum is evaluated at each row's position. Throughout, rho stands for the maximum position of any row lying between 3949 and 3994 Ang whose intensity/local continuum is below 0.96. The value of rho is 3983.0 Ang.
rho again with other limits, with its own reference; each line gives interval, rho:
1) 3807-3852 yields 3850.5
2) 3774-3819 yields 3818.0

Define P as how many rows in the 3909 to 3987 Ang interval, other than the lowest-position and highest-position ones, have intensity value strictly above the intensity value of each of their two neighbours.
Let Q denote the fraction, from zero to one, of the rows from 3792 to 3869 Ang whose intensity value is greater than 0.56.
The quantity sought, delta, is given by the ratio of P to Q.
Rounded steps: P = 4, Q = 0.45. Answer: 9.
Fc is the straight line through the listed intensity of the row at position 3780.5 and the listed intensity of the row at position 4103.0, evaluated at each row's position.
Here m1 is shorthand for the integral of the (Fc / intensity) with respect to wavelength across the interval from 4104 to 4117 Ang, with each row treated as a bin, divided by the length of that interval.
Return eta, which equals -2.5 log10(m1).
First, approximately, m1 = 0.9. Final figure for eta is 0.1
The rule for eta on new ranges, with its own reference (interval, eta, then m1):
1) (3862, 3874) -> -0.6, 1.7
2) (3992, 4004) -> 0.0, 1.0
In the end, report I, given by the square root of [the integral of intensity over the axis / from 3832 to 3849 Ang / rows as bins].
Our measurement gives 2.7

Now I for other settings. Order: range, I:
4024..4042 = 4.6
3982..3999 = 4.3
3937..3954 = 3.2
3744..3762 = 2.9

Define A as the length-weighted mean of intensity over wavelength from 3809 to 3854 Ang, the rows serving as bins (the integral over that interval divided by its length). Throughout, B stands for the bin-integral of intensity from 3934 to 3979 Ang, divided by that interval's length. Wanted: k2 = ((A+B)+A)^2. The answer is 2.0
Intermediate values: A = 0.44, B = 0.52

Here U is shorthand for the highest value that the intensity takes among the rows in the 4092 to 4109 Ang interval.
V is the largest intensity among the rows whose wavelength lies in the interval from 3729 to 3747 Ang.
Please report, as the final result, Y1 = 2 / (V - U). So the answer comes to -2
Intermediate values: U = 1.472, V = 0.5094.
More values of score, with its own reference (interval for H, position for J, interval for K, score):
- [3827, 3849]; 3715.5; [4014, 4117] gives 1.7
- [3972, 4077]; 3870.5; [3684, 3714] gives 3.3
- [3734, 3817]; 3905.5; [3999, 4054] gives 2.7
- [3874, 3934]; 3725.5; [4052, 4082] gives 2.1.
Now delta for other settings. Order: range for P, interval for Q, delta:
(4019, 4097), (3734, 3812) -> 13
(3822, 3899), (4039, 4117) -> 7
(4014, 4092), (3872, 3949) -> 17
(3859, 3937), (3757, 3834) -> 10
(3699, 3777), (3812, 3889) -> 19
